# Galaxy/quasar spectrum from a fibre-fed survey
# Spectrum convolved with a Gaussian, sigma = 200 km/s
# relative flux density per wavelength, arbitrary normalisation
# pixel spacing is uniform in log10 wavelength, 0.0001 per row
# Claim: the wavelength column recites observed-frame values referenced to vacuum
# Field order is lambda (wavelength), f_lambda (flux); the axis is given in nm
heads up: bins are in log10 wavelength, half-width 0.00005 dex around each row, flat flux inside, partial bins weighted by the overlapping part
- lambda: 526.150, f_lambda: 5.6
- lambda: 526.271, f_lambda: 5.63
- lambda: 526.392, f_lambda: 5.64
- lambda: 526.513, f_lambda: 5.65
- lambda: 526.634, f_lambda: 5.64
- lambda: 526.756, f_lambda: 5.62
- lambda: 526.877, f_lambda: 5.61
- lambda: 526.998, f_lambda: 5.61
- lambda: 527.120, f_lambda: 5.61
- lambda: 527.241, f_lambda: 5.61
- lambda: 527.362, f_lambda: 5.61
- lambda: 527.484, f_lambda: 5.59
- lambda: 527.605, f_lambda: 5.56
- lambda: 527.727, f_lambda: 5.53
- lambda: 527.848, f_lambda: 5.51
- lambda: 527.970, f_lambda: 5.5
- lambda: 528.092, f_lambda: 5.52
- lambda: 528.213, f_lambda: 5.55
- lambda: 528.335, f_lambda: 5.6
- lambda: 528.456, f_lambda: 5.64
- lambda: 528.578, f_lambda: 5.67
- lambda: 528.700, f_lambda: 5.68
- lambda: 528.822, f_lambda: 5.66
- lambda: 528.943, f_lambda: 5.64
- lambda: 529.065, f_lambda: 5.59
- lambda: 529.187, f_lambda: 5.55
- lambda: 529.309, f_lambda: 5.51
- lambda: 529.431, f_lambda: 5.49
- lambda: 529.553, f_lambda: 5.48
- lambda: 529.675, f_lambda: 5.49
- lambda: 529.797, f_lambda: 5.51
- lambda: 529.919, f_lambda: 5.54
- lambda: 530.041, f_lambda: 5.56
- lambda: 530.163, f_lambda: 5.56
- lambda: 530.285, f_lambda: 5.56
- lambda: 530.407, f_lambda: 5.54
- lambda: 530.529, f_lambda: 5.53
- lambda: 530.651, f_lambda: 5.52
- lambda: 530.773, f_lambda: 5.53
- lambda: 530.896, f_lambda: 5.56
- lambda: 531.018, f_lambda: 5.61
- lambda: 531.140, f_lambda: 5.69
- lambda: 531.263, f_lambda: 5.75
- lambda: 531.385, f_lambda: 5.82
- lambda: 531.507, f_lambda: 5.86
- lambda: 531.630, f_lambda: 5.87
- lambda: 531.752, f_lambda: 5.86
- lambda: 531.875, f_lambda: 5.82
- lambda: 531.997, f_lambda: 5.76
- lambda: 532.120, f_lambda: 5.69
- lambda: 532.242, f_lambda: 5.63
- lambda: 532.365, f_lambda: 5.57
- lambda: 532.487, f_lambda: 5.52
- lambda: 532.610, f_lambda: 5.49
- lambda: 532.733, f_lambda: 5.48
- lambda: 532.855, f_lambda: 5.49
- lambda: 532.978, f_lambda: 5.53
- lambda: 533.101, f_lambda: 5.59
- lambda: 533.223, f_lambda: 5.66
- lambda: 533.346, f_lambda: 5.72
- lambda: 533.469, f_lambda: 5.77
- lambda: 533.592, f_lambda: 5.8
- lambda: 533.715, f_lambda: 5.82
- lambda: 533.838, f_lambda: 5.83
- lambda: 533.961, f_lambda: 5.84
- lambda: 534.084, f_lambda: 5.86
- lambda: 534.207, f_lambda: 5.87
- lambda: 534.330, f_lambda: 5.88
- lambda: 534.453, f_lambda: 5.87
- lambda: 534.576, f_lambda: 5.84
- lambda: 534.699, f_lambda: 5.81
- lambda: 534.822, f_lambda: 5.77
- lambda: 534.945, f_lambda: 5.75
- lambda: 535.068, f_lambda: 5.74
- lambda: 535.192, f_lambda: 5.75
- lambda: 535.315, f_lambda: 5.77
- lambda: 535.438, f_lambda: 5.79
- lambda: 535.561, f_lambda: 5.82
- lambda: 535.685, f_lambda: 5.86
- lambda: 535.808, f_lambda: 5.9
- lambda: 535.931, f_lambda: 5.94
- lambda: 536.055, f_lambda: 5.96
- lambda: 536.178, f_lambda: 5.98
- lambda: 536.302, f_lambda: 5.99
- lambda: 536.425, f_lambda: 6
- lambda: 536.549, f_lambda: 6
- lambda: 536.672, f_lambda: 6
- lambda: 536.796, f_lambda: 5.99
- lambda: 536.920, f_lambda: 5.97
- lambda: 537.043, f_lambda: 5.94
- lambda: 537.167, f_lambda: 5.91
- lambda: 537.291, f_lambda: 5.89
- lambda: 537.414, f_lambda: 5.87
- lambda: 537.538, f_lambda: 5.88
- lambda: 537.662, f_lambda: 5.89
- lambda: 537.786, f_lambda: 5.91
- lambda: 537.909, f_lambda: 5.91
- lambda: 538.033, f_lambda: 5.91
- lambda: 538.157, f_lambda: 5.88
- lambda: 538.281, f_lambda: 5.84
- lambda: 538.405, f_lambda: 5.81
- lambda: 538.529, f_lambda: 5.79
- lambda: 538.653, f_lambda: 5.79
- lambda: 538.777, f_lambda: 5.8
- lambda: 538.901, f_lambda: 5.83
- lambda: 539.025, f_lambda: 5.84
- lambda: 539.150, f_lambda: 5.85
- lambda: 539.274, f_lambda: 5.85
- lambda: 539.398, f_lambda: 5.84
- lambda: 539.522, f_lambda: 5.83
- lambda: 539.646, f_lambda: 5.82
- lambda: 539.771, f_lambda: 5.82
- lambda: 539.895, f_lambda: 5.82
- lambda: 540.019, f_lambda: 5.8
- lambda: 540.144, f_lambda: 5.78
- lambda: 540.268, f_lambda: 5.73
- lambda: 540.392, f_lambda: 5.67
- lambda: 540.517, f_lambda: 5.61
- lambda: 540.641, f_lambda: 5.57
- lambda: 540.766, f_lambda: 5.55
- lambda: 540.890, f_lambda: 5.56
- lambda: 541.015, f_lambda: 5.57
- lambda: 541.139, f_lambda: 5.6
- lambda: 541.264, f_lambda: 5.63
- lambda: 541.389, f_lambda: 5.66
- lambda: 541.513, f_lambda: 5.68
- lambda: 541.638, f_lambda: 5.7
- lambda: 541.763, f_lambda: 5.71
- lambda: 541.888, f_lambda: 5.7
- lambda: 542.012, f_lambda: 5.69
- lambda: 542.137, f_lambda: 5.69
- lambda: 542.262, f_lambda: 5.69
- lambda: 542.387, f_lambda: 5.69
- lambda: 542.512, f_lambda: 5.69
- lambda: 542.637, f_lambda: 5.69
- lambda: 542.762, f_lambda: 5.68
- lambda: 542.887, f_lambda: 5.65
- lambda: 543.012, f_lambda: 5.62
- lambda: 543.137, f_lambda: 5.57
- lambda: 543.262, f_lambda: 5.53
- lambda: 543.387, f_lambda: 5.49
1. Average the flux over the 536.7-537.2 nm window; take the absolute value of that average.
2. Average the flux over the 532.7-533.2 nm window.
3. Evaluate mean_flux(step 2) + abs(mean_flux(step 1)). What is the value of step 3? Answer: 11.5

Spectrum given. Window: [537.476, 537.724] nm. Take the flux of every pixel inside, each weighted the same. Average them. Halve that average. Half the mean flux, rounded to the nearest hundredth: 2.94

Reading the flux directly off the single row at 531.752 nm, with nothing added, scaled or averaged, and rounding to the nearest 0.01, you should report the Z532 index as 5.86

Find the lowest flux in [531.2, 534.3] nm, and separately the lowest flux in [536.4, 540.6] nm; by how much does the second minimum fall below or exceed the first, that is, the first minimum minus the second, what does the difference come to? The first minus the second -0.1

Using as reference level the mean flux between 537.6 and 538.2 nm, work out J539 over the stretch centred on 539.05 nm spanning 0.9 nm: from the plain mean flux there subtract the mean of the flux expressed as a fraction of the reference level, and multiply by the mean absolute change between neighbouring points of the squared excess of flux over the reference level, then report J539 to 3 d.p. 0.009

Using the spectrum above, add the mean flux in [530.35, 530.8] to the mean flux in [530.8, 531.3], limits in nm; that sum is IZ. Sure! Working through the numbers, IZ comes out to 11.2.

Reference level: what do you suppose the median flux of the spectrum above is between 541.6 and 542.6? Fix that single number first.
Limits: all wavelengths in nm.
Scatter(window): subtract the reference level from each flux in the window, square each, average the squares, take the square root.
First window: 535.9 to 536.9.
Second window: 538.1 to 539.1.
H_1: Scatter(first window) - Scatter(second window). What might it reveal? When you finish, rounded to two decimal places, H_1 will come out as 0.16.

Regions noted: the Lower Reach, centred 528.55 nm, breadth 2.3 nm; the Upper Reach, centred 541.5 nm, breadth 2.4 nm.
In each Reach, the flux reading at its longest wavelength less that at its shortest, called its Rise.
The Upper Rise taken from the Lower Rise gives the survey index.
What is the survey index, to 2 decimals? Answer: -0.12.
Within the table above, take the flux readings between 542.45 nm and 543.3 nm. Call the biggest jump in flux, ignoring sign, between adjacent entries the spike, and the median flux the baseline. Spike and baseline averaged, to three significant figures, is 2.85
